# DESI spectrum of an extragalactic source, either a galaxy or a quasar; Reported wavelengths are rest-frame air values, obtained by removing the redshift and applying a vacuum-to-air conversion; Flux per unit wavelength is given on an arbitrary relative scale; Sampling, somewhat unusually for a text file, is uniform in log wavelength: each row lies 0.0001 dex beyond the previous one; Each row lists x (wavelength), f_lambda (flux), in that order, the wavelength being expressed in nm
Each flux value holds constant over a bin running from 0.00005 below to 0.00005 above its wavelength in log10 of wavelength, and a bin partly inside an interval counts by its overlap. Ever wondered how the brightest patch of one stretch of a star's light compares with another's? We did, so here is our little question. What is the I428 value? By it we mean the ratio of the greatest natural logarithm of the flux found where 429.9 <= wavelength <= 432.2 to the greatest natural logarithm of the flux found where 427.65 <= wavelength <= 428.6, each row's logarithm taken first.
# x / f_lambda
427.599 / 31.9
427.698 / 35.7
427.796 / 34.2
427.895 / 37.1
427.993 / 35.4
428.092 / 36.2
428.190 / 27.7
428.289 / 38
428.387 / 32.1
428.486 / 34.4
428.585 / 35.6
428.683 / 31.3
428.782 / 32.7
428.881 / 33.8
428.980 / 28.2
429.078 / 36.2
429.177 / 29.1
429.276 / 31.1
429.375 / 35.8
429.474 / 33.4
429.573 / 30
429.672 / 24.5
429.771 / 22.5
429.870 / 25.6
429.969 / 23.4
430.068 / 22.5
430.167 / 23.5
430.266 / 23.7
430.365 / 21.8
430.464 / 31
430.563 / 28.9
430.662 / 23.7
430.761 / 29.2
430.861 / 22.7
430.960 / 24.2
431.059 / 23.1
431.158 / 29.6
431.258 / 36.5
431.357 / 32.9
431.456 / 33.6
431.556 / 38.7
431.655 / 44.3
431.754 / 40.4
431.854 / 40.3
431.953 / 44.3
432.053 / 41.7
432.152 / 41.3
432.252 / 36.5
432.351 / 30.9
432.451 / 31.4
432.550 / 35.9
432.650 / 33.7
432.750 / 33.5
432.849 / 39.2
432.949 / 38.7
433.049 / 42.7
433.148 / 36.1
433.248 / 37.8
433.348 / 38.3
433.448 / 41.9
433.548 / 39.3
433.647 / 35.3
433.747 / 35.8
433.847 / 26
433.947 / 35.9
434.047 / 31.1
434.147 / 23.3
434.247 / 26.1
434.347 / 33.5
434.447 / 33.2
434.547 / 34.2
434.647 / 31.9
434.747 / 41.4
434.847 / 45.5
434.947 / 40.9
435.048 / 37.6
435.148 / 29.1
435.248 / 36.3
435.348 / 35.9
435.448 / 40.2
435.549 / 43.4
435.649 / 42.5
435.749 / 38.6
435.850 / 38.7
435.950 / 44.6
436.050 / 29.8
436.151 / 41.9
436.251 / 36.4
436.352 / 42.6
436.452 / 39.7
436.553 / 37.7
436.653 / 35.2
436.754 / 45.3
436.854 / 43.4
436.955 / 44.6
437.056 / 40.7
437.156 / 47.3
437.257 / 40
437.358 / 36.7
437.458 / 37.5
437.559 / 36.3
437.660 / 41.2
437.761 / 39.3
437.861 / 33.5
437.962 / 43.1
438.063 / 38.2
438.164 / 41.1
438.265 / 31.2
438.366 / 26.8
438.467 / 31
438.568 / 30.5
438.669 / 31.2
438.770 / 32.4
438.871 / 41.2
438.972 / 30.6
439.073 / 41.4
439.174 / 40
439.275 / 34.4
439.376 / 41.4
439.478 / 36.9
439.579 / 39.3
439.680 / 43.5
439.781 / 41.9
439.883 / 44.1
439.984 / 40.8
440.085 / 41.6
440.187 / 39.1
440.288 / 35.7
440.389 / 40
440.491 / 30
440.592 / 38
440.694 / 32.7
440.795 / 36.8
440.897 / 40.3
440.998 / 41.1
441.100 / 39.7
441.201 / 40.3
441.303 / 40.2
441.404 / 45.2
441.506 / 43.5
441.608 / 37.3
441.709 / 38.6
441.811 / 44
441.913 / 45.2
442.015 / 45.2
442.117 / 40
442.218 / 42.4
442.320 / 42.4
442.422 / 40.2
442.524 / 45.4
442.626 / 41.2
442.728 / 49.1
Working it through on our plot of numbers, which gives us 1.04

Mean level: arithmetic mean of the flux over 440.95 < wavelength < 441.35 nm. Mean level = 40.3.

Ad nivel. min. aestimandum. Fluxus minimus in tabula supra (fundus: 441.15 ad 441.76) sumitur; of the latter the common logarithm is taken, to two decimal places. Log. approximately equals 1.57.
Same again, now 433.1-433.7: 1.55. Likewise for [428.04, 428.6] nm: 1.44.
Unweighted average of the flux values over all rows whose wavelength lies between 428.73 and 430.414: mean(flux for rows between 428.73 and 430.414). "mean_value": 28.1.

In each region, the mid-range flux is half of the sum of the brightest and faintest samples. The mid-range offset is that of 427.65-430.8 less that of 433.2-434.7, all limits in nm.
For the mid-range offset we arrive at -3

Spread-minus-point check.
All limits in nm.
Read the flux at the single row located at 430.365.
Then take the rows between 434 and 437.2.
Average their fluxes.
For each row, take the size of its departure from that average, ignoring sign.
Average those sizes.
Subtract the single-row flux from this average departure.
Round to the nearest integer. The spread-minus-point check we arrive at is -17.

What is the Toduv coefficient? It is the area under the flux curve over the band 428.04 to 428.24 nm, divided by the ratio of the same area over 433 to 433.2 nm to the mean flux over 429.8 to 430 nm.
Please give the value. 20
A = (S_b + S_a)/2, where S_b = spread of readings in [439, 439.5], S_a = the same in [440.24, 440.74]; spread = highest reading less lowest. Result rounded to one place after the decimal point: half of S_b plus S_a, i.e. 8.5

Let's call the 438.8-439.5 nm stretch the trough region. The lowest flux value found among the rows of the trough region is 30.6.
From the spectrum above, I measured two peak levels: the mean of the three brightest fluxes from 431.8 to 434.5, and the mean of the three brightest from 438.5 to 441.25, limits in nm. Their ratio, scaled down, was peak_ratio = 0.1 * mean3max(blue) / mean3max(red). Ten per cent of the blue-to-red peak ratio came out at 0.100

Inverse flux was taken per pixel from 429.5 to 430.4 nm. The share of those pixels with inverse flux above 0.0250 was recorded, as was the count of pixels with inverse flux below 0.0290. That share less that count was 1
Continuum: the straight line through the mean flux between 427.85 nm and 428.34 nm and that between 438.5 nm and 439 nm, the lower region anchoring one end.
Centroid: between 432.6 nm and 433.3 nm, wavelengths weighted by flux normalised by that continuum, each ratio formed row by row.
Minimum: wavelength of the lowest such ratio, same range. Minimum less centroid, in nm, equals -0.21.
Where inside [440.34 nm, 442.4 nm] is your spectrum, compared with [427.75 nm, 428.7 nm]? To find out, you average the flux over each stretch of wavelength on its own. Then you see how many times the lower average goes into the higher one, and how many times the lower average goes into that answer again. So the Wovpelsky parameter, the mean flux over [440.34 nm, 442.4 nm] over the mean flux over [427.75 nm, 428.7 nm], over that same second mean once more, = 0.034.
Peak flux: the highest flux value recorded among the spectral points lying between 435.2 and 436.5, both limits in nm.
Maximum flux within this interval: 44.6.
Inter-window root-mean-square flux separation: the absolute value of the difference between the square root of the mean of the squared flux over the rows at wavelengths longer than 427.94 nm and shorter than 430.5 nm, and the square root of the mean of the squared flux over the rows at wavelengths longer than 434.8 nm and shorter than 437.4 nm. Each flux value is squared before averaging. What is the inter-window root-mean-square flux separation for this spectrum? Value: 10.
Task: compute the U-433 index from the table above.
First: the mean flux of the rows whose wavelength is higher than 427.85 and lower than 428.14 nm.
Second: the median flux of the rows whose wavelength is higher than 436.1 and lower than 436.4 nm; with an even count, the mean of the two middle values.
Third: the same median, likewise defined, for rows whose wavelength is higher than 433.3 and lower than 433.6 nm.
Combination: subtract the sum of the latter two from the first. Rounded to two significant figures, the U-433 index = -45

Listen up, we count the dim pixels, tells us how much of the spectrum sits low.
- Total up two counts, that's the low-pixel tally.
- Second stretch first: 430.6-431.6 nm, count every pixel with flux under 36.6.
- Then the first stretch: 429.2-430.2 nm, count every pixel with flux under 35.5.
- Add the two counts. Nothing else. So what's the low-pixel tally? 18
